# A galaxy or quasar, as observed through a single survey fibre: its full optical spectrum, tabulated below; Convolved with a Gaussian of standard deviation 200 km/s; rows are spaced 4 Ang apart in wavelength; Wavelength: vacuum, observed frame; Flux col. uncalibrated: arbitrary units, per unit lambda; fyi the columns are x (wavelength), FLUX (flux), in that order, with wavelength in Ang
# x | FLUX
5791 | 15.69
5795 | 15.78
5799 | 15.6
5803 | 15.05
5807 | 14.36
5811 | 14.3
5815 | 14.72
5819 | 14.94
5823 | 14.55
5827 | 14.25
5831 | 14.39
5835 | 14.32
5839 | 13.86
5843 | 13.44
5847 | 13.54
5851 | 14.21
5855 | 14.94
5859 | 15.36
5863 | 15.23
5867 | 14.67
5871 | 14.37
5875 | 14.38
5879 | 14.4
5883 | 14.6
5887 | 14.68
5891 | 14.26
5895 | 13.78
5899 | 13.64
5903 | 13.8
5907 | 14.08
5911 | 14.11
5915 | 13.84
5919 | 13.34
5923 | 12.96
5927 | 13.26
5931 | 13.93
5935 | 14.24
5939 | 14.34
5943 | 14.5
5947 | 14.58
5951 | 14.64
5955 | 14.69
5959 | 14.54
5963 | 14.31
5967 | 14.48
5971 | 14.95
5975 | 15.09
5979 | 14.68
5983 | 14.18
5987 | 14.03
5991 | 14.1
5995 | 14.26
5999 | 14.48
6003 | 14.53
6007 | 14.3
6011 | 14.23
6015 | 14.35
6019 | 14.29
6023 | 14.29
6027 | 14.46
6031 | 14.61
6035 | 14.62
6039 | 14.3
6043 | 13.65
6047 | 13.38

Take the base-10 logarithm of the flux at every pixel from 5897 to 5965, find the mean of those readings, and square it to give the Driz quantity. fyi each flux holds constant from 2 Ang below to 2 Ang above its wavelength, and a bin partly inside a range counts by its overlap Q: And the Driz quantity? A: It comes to 1.32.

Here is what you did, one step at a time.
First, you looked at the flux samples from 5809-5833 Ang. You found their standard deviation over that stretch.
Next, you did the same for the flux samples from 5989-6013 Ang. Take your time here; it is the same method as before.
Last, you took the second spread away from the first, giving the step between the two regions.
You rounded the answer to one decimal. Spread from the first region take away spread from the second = 0.1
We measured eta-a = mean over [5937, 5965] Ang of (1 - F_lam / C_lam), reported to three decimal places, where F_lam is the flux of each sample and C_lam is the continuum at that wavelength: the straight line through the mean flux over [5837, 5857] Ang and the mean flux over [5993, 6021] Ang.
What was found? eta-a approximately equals -0.020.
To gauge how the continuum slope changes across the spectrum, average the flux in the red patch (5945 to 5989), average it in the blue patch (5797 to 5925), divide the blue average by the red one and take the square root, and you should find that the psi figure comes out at 0.99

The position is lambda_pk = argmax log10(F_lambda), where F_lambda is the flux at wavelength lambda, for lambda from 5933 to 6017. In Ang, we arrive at 5975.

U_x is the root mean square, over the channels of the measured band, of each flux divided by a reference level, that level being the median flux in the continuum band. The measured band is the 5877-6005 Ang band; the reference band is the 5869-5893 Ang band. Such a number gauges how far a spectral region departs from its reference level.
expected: 0.99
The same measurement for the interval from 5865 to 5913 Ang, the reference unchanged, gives 0.99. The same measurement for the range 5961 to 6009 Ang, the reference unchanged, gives 1.00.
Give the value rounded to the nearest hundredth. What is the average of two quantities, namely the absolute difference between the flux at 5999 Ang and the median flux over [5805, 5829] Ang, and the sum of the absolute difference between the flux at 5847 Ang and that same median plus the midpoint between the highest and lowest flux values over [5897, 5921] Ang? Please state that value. 7.33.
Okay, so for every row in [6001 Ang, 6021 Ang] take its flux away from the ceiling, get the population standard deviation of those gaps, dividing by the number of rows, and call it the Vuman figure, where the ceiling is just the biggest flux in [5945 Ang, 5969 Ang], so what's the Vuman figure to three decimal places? 0.102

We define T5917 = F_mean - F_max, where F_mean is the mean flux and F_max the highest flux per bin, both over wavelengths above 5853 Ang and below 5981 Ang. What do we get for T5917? -1.03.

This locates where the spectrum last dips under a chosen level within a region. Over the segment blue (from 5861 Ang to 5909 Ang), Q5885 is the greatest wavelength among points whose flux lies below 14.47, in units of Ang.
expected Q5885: 5907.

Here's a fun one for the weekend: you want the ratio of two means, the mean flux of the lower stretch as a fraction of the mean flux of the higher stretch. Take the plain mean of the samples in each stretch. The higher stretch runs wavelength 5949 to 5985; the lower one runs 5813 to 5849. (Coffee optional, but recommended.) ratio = 0.973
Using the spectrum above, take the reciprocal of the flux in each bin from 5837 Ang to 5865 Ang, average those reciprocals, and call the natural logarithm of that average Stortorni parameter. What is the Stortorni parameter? -2.66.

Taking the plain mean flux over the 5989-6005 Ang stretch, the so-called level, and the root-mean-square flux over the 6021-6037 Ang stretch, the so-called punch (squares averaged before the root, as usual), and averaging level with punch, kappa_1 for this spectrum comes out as 14.42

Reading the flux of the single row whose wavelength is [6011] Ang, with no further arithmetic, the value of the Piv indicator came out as 14.23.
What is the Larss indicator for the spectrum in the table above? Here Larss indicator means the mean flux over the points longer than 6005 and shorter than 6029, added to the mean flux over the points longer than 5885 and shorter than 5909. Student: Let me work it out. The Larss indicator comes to 28.4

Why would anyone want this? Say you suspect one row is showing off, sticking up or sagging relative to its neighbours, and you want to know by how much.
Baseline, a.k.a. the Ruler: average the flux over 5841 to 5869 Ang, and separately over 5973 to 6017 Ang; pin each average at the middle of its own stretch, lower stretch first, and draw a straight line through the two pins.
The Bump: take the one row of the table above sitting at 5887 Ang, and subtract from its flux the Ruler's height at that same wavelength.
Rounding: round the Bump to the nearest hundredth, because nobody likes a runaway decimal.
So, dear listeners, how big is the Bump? 0.22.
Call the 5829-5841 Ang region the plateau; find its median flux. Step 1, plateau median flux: 14.3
